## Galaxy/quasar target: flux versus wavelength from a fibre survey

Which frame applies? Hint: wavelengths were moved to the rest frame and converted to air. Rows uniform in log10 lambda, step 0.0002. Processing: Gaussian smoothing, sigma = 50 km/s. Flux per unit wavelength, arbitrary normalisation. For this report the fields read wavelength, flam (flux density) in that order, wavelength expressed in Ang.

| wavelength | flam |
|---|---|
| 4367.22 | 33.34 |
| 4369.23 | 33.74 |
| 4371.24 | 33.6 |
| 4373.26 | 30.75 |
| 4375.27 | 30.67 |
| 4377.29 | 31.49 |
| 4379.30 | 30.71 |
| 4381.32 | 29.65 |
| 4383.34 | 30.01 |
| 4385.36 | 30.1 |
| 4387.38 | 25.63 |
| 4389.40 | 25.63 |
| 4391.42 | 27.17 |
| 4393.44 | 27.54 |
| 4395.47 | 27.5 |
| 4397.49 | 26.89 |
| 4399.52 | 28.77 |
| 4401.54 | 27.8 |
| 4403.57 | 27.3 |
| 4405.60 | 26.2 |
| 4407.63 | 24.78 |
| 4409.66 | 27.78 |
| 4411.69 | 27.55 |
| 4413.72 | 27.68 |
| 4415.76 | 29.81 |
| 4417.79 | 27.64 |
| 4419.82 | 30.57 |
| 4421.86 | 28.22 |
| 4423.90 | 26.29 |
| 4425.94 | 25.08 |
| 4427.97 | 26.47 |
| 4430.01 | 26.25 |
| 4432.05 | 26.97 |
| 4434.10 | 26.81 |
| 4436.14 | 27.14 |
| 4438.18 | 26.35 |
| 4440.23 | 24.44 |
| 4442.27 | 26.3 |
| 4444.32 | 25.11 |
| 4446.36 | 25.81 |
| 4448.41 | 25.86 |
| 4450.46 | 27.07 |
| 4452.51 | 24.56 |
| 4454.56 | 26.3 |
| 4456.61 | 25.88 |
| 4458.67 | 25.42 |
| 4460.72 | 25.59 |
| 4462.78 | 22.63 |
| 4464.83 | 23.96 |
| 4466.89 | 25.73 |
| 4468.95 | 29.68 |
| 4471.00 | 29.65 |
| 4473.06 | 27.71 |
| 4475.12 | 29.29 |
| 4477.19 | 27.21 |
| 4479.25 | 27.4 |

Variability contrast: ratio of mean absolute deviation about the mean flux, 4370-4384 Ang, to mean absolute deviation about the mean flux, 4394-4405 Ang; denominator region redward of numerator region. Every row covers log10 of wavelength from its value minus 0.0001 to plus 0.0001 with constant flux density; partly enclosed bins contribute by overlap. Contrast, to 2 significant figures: 1.8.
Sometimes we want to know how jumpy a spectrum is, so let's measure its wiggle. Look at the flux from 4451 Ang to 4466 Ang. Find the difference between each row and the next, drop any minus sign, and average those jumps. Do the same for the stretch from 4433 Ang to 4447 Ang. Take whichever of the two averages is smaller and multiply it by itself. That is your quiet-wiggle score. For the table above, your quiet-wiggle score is 1.28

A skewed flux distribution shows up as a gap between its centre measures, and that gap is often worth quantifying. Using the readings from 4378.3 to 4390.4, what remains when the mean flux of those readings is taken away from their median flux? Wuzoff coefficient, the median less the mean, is 1.2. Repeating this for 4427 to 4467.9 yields 0.1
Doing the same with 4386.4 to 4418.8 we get 0.3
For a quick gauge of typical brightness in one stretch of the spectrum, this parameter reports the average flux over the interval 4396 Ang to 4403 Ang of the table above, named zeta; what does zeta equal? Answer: 27.8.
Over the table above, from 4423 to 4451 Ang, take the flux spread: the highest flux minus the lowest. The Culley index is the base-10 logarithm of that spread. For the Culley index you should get 0.43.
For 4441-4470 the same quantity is 0.85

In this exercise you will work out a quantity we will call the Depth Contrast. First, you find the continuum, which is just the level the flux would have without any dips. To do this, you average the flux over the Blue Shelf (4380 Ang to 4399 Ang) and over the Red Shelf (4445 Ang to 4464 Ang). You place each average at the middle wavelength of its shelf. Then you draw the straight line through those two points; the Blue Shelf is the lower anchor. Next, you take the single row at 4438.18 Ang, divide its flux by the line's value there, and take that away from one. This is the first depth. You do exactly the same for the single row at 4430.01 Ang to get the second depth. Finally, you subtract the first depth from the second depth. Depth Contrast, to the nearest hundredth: 0.02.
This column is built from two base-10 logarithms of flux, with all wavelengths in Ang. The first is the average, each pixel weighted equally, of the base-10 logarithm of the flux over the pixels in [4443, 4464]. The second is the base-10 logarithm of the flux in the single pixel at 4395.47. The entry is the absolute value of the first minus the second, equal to 0.035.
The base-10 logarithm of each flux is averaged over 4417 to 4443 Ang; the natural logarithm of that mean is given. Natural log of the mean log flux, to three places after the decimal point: 0.356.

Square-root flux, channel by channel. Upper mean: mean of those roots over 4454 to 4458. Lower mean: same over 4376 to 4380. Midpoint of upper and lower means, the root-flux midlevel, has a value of 5.34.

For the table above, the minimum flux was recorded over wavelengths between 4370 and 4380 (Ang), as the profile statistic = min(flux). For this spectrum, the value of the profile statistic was 30.67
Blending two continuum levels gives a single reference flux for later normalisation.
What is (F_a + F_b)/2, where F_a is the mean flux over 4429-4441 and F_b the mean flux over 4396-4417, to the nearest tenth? 26.9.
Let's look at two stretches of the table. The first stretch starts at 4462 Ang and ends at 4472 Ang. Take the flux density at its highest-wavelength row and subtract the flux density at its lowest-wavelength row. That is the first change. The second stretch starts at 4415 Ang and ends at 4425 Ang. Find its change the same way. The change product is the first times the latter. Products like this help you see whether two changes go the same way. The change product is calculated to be -25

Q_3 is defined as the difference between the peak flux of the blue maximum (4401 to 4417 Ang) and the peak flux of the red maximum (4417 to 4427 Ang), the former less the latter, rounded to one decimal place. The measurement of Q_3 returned -0.8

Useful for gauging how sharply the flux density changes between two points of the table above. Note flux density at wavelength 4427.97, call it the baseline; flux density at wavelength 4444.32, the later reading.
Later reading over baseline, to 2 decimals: 0.95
